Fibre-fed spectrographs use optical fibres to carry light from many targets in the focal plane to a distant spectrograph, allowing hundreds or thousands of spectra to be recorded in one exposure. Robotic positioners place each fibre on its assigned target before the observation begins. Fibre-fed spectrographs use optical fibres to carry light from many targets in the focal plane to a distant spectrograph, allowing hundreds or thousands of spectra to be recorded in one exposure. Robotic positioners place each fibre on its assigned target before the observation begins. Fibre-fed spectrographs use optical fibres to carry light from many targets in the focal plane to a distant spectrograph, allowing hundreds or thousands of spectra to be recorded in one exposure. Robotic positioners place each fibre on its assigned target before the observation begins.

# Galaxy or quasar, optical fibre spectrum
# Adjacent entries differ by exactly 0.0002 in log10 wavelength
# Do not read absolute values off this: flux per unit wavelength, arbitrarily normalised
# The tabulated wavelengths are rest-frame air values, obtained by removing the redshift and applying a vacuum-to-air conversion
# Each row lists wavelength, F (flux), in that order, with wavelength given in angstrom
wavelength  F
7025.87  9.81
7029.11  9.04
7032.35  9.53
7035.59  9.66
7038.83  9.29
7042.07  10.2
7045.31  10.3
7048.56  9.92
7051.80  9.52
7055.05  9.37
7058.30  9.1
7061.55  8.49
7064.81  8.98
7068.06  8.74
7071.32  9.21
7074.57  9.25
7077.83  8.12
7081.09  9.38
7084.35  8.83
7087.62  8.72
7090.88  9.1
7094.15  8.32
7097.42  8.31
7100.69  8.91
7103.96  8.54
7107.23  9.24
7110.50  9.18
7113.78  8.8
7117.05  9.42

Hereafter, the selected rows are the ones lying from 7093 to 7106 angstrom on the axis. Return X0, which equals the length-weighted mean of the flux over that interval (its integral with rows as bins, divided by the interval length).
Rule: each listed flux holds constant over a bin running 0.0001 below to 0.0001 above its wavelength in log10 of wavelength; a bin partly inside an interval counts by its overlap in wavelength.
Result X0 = 8.5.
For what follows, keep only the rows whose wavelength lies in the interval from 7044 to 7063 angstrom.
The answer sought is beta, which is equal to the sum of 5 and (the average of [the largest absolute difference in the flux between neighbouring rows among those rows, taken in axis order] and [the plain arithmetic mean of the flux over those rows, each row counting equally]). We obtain 10.0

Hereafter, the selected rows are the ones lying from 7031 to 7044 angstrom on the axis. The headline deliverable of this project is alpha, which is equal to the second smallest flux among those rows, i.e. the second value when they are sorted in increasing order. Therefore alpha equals 9.53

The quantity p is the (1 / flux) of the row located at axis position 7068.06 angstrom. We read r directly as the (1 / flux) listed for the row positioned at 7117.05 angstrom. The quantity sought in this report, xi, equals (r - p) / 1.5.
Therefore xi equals -0.006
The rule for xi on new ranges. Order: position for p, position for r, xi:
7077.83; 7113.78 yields -0.006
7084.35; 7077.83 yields 0.007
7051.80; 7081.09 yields 0.001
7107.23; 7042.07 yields -0.007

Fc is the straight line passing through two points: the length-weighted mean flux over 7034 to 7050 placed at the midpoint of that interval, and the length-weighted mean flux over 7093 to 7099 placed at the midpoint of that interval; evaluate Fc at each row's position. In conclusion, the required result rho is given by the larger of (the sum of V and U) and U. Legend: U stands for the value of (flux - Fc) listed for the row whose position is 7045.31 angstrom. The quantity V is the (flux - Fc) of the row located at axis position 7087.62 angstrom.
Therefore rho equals 0.7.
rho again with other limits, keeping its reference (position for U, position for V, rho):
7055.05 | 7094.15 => -0.1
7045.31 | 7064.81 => 0.5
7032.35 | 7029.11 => -0.6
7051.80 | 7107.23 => 1.2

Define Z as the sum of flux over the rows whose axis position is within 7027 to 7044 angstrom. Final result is 47.7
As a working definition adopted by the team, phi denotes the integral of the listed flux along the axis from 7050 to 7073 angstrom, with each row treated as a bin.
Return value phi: 209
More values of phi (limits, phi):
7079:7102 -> 202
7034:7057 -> 224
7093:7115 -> 193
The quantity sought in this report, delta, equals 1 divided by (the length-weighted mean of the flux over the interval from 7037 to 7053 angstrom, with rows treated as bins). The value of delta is 0.101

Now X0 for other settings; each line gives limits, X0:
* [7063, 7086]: 8.9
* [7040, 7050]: 10.1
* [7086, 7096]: 8.7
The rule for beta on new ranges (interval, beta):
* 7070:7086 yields 10.1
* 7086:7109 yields 9.8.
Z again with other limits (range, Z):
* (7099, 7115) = 44.7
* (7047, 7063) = 46.4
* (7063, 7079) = 44.3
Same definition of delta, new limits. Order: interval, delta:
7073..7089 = 0.113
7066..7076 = 0.110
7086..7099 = 0.116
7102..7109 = 0.112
